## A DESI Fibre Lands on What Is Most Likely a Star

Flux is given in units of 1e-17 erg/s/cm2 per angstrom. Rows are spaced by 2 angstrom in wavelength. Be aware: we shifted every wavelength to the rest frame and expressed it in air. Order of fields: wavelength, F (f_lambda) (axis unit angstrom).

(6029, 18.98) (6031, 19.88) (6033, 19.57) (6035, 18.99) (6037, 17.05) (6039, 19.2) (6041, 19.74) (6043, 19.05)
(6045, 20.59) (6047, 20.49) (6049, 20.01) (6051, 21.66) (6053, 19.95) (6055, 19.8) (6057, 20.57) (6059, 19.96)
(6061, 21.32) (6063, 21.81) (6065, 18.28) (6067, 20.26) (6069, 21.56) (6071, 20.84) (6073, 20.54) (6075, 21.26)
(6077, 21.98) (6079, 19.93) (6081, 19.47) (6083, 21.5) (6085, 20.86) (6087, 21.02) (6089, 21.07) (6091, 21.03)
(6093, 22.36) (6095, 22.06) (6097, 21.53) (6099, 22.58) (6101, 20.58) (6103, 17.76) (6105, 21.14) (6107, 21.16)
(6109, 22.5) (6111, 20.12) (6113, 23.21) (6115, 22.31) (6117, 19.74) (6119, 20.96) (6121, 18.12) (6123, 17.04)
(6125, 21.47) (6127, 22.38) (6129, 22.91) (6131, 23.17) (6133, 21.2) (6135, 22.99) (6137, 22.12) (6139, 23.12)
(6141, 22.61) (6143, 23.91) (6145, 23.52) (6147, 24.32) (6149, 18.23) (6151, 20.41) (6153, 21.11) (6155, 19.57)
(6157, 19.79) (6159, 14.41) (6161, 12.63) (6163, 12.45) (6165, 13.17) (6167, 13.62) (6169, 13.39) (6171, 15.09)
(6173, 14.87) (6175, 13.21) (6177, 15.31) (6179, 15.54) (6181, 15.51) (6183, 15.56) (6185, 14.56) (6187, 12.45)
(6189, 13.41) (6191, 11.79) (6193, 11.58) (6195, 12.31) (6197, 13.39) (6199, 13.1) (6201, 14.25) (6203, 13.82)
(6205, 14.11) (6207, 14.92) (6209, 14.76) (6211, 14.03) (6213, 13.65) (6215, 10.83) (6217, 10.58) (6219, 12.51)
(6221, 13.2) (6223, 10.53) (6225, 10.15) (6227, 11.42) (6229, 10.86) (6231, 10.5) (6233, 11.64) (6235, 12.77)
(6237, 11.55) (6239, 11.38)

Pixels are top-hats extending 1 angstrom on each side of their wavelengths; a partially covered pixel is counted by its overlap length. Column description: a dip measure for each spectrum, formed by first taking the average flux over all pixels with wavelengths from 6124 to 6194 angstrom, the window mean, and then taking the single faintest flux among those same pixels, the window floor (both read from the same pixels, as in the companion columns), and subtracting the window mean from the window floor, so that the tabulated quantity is -6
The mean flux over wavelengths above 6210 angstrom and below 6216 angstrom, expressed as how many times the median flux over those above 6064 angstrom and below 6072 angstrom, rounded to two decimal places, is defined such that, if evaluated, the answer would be 0.62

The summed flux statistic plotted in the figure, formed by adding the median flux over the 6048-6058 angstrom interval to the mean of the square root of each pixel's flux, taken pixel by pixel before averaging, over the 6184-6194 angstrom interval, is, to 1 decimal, 23.6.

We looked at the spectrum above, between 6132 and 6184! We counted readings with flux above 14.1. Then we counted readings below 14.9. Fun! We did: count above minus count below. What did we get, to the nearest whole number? 12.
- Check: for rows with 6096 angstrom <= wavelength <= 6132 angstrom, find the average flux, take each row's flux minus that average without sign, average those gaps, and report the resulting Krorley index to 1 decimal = 1.4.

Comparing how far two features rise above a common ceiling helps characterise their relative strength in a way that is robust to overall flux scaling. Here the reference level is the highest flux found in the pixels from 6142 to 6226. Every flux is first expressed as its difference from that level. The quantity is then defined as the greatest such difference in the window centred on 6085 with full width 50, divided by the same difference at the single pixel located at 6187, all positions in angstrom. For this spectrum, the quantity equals 0.1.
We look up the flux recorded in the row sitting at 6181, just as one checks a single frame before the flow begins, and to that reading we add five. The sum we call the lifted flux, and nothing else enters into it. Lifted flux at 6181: 20.5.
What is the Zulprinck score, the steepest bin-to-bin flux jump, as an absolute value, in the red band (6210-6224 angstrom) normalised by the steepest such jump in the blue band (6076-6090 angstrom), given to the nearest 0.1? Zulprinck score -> 1.4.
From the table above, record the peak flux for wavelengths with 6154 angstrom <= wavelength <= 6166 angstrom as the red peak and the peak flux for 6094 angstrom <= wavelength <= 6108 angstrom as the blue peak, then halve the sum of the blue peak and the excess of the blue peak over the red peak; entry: 12.7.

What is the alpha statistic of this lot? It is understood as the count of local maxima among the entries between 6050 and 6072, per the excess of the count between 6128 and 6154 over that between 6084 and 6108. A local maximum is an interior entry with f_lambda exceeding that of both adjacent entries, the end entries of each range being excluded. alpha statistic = 1.50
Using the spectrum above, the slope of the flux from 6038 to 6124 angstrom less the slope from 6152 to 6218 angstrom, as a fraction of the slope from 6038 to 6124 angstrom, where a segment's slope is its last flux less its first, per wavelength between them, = -5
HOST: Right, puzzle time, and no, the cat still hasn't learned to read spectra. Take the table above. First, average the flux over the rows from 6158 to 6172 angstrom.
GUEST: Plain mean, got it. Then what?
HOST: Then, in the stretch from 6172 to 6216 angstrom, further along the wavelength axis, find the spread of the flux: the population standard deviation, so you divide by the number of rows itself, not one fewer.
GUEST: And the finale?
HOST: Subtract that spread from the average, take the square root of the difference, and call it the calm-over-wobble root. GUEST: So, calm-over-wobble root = 3.49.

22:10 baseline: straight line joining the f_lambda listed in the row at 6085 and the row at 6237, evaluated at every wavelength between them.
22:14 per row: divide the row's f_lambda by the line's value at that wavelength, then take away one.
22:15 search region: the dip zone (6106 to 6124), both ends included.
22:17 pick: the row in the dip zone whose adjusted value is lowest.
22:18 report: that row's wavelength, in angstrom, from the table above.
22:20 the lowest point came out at 6123 angstrom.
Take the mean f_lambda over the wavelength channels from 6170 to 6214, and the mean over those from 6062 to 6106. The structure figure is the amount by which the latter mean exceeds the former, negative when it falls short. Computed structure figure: 6.9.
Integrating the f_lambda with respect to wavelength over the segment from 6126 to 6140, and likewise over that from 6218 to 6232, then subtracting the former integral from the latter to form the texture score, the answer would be -157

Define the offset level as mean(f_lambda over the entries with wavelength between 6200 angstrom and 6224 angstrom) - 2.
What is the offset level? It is 11.1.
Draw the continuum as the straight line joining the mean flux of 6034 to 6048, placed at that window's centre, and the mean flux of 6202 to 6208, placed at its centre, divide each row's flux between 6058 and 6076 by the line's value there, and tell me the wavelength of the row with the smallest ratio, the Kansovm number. 6065 angstrom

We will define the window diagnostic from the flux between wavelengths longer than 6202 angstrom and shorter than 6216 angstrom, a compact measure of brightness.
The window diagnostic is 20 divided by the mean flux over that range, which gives 1.46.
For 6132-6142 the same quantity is 0.89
